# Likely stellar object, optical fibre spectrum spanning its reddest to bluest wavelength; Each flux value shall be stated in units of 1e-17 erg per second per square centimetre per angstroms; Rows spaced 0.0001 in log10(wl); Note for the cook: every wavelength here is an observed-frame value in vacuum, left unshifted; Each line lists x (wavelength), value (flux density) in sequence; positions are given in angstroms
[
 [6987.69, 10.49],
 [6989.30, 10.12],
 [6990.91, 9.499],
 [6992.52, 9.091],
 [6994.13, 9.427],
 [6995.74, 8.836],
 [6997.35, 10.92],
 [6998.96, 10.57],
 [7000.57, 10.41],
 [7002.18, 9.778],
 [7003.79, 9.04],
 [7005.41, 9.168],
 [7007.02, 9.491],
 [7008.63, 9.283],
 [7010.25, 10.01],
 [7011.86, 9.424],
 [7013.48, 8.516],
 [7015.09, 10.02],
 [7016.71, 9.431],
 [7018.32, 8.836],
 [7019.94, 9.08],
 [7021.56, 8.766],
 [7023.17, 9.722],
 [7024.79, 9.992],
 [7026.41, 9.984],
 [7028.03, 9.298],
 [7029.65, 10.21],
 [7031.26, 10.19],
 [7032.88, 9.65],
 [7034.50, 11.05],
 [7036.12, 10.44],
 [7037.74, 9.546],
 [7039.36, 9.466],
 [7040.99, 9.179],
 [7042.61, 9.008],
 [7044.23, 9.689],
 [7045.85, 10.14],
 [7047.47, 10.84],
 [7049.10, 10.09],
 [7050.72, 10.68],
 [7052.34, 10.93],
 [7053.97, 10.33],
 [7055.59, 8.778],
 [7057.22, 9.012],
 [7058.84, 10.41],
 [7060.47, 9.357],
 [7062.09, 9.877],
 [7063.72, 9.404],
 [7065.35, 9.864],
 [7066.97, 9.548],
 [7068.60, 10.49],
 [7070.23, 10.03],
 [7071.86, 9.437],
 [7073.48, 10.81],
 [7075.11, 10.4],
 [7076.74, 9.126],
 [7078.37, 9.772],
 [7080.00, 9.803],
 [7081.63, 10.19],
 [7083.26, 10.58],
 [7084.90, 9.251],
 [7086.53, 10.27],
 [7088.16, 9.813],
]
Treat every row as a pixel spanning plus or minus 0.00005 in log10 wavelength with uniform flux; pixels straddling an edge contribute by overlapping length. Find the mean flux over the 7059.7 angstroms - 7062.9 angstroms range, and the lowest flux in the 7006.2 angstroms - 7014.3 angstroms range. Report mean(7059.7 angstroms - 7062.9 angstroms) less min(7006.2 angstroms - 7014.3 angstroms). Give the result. 1.1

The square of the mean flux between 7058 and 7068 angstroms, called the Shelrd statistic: 95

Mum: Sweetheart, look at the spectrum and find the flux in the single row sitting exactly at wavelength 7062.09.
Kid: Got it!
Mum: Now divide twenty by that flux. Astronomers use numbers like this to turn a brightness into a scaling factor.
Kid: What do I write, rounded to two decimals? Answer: 2.02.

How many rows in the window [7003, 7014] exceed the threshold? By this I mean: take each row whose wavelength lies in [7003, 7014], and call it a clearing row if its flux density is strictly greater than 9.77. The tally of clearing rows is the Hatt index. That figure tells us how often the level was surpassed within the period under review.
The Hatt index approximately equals 1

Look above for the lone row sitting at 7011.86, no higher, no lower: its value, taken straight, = 9.424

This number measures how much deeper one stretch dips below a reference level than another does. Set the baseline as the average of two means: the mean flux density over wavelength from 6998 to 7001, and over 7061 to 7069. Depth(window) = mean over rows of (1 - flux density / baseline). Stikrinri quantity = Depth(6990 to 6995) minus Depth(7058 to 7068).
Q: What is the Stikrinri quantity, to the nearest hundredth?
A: 0.04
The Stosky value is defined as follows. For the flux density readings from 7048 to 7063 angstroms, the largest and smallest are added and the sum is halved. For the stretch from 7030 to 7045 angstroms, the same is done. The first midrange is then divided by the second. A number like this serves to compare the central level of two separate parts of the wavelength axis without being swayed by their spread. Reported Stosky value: 0.98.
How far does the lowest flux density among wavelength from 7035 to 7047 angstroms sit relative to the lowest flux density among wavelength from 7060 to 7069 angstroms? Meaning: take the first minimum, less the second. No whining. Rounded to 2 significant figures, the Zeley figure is -0.35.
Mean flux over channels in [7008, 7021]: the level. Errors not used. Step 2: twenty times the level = 186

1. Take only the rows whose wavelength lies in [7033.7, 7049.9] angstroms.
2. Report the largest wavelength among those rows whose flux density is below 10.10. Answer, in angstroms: 7049.10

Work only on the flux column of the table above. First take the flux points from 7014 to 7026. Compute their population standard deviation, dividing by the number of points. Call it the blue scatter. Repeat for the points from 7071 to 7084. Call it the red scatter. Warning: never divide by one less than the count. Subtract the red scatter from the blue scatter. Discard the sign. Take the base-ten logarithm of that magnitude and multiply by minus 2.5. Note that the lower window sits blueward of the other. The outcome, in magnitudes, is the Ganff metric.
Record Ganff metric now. 3.1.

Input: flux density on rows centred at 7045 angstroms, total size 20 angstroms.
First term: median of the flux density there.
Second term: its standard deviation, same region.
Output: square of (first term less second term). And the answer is 90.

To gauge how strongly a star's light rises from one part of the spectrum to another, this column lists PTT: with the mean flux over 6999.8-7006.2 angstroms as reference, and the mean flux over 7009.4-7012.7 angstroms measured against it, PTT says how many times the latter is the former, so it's 1.01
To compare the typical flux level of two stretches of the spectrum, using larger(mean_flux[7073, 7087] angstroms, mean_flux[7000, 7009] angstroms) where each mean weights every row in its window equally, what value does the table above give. 10.0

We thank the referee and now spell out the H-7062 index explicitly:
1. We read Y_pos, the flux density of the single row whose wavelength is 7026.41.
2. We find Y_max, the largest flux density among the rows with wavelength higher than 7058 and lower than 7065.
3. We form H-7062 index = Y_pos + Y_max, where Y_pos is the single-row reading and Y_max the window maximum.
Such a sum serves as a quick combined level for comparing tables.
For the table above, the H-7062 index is 20.39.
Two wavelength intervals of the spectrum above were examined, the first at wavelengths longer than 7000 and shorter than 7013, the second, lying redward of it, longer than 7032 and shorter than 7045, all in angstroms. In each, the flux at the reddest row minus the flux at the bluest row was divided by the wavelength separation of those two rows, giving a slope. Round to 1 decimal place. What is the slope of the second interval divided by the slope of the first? 0.0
